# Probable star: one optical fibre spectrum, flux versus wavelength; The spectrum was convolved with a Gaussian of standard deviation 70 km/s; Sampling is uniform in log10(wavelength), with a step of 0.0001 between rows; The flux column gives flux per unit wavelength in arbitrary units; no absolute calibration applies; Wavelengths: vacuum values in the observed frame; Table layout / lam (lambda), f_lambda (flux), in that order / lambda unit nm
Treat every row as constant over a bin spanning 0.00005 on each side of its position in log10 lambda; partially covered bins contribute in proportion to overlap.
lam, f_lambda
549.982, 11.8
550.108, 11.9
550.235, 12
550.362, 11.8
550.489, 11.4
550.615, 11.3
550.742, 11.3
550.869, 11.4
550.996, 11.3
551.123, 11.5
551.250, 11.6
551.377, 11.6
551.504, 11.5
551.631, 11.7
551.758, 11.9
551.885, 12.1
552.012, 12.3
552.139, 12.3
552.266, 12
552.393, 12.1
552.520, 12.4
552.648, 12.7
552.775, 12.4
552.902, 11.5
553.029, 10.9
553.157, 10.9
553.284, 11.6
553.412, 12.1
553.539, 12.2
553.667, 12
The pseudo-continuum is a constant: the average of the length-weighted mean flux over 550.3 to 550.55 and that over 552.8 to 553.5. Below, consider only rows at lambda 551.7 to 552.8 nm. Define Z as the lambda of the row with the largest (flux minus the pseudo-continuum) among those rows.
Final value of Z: 552.648 nm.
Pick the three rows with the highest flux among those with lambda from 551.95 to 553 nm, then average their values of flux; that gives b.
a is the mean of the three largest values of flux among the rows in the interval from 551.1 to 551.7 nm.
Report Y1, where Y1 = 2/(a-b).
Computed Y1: -2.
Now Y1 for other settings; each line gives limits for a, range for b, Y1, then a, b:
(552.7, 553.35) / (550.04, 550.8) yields -30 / 11.8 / 11.9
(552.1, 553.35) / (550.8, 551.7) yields 2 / 12.5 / 11.6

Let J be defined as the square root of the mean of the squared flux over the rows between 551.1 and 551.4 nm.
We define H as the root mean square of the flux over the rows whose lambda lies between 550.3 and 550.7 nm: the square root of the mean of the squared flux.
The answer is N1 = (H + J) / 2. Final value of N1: 11.5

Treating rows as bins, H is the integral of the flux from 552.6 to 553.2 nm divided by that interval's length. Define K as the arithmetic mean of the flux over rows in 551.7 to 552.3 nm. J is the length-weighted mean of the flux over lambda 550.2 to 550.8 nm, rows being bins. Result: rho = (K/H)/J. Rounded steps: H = 11.7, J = 11.5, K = 12.12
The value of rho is 0.090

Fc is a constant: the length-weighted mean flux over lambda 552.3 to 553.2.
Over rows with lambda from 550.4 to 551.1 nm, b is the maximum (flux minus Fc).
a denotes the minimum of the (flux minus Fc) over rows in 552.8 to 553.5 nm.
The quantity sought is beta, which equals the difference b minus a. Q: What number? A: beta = 0.5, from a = -1.0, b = -0.5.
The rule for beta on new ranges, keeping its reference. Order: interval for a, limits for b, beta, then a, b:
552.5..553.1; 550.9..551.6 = 0.7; -1.0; -0.3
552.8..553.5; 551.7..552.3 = 1.4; -1.0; 0.4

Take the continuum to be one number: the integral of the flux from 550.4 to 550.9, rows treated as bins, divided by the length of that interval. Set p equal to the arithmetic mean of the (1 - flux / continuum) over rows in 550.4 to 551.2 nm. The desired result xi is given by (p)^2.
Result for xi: 0.0000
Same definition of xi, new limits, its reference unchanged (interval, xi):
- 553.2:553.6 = 0.0027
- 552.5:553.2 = 0.0014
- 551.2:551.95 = 0.0010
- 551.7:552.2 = 0.0047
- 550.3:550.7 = 0.0001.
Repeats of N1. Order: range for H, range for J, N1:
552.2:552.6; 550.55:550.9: 11.8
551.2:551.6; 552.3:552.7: 12.0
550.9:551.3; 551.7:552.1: 11.8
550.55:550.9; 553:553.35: 11.2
